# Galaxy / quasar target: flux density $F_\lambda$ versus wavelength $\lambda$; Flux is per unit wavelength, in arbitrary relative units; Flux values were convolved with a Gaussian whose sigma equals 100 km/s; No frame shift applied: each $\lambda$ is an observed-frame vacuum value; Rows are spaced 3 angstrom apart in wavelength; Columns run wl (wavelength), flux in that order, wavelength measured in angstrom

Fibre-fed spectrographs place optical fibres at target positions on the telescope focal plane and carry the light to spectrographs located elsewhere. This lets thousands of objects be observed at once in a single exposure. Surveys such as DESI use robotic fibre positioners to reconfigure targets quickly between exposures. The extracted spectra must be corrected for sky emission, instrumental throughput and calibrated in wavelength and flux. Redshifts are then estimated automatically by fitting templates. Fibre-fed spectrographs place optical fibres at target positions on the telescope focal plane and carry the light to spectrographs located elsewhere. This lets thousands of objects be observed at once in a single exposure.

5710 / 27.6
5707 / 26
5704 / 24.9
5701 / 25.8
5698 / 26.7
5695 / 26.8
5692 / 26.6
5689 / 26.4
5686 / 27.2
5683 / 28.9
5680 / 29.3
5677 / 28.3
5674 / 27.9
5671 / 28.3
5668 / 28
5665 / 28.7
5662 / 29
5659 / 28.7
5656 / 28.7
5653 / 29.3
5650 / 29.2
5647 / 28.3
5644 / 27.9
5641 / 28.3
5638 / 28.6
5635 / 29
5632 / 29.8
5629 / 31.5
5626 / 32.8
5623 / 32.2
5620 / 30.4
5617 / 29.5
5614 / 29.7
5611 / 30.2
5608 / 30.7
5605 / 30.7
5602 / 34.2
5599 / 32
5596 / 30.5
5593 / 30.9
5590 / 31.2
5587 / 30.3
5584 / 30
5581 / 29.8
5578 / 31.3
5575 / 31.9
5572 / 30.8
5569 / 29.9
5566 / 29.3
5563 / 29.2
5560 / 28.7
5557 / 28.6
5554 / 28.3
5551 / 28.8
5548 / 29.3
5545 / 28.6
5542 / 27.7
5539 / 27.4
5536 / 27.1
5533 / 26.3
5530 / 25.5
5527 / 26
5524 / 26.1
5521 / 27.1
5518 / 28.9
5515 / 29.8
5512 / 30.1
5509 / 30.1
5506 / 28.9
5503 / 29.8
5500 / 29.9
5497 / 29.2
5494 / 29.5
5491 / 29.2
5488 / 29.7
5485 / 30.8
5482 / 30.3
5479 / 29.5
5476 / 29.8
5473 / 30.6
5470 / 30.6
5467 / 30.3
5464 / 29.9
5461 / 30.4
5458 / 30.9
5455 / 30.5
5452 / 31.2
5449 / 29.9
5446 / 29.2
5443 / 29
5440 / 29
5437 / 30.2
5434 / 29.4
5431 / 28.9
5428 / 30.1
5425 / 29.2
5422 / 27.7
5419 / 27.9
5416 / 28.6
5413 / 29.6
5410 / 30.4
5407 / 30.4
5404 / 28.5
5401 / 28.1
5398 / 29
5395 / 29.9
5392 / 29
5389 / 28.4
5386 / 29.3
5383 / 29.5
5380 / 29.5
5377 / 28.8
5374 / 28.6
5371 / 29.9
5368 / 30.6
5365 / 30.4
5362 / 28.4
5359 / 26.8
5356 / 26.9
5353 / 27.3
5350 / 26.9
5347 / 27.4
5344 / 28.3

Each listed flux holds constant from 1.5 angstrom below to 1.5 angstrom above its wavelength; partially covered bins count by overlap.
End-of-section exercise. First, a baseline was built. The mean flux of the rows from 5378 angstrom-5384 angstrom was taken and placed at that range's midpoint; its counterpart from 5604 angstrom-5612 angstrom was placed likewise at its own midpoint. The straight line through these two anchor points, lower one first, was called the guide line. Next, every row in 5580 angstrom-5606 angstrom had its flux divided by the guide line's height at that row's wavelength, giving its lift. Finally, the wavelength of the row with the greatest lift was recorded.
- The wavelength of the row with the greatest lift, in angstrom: 5602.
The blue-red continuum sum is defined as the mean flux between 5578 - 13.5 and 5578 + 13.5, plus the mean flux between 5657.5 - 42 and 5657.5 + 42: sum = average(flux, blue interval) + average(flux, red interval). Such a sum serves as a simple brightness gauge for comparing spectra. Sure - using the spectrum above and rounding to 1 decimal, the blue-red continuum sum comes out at 59.3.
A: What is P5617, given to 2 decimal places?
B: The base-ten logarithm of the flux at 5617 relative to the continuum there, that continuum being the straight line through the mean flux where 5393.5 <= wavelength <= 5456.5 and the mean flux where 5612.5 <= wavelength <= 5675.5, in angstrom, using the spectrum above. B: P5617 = 0.00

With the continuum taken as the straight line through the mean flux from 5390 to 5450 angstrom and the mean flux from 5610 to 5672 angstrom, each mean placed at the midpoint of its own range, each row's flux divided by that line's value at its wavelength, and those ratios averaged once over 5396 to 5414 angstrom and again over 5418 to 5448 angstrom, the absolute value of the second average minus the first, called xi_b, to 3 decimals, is 0.010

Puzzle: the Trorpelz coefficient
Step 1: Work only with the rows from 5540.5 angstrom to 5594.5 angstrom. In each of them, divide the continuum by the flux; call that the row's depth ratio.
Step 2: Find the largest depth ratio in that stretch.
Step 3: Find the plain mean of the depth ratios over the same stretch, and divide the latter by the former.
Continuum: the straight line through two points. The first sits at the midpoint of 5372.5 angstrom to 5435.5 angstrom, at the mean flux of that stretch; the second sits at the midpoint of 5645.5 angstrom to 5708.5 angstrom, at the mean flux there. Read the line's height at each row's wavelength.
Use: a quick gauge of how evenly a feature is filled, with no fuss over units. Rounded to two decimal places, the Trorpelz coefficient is 0.93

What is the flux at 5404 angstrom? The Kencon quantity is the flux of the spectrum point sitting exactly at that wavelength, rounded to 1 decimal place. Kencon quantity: 28.5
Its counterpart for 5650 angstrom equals 29.2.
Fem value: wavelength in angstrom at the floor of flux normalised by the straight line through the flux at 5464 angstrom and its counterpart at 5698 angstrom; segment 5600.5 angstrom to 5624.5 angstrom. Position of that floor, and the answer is 5617 angstrom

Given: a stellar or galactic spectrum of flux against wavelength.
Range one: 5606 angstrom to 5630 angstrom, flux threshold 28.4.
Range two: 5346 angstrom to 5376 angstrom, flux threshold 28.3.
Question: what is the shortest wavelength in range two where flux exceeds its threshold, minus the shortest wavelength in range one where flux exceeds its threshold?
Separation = -246 angstrom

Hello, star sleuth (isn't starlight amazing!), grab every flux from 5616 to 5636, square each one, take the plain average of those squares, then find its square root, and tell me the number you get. 30.8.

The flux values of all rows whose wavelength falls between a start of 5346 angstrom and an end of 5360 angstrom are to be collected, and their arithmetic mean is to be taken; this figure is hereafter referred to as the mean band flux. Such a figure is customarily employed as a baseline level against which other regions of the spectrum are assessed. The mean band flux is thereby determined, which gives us 27.1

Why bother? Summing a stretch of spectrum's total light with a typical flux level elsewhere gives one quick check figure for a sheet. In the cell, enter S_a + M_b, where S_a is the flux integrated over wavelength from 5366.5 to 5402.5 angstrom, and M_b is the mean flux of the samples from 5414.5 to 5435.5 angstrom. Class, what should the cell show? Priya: 1081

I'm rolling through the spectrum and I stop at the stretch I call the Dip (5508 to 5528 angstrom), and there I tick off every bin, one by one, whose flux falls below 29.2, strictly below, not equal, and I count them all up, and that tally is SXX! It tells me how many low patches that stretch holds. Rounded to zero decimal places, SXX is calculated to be 4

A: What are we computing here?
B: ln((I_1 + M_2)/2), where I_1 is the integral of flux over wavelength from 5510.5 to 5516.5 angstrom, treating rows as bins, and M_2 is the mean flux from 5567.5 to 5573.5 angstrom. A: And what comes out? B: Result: 4.65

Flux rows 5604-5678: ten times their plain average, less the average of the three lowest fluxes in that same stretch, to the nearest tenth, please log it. 266.3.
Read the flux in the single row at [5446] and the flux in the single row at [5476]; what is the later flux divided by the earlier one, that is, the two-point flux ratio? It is 1.02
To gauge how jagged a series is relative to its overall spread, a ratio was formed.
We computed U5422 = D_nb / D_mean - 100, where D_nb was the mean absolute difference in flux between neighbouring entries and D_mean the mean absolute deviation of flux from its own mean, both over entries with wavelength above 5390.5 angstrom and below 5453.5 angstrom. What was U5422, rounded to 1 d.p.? -98.9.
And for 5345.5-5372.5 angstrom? -99.5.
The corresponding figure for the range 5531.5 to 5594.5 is -99.5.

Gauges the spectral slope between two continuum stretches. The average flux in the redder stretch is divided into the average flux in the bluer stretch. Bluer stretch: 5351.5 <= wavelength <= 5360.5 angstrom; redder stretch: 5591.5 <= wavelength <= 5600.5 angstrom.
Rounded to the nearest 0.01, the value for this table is 0.87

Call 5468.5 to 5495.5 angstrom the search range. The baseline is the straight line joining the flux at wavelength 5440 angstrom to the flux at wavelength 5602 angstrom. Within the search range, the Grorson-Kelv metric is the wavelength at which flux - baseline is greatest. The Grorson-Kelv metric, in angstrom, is 5470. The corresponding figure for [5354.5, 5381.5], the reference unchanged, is 5368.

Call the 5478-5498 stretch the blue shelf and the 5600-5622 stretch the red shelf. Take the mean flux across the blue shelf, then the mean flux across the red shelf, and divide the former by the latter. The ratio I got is 0.97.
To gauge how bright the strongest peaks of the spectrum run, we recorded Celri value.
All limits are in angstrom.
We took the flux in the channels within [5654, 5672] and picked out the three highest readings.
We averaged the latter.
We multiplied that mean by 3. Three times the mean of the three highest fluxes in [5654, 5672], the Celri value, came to 86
